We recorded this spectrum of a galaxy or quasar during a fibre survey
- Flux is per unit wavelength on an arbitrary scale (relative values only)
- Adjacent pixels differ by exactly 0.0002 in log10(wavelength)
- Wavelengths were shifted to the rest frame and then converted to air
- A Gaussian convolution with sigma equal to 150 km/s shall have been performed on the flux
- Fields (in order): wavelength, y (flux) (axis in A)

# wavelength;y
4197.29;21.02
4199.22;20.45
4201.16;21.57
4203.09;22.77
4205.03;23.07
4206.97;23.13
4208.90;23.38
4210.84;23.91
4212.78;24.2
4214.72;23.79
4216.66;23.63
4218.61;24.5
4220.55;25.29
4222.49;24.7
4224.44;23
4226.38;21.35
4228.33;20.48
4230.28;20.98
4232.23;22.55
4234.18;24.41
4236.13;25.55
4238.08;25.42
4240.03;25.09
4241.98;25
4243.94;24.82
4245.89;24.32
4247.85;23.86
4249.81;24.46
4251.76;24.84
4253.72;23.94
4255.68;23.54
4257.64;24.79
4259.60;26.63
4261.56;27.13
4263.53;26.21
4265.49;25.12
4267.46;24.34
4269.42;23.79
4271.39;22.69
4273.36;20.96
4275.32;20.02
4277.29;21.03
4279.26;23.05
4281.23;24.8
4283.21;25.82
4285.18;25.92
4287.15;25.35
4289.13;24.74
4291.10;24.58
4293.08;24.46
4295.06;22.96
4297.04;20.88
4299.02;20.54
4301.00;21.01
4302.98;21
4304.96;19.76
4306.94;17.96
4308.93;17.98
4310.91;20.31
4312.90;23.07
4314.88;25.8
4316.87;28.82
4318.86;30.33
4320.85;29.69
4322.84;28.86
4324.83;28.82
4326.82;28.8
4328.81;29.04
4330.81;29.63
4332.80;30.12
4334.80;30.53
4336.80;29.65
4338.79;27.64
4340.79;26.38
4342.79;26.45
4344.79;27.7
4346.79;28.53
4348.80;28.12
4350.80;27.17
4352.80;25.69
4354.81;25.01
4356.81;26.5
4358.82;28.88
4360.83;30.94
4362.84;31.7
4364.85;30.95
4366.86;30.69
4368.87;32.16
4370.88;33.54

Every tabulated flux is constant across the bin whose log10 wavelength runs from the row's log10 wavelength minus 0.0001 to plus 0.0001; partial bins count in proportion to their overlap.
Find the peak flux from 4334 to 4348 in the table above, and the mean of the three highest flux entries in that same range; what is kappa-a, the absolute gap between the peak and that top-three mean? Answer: 1.0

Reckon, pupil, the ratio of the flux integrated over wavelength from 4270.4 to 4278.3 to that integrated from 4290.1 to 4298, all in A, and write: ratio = 0.91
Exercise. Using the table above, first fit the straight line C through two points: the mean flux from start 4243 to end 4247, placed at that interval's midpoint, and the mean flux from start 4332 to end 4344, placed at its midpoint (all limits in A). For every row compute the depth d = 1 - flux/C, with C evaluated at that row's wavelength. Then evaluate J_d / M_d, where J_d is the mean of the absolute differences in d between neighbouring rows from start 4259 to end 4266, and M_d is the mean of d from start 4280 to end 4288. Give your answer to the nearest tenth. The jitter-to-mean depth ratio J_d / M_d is 1.2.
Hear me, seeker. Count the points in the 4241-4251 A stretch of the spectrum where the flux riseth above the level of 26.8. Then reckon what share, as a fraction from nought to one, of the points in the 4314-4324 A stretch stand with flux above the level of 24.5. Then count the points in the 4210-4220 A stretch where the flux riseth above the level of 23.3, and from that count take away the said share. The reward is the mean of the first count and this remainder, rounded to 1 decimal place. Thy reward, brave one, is 2.0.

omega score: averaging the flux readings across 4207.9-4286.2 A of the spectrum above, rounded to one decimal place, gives 24.0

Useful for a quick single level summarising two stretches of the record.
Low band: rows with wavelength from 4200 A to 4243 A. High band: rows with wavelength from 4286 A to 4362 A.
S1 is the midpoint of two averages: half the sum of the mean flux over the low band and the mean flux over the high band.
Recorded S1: 24.7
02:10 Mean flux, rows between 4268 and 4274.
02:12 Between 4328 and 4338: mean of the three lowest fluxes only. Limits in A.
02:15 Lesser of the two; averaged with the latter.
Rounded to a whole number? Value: 26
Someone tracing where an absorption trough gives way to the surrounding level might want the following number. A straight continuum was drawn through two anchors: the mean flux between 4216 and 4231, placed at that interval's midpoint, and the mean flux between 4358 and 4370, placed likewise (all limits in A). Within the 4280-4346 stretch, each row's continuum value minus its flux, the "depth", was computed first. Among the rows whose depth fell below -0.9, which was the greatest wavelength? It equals 4334.80 A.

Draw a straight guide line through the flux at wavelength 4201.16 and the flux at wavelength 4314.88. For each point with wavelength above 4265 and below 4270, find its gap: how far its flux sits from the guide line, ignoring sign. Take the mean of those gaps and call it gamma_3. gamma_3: 0.6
